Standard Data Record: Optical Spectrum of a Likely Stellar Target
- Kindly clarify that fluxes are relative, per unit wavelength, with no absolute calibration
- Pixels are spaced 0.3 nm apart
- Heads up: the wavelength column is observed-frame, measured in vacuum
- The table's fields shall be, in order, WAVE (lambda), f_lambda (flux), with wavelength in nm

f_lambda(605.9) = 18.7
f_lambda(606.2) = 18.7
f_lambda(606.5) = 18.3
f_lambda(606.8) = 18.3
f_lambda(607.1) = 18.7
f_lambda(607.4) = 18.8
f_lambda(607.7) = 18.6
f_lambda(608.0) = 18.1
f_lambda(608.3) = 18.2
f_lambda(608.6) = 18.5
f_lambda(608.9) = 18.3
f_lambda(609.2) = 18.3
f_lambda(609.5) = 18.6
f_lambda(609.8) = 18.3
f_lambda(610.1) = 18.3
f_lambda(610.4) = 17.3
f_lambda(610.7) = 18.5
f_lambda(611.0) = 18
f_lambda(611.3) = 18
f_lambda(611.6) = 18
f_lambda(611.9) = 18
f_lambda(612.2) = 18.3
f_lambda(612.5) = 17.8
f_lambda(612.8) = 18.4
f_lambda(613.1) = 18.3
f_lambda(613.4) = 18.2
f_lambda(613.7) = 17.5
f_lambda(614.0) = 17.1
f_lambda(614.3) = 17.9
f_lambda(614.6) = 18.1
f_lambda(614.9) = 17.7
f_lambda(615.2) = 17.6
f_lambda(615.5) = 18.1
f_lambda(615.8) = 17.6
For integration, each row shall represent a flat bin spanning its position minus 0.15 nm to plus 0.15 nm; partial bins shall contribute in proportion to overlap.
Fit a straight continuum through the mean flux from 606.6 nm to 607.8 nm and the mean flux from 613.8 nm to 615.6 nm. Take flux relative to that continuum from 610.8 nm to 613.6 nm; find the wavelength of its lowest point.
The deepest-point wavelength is 612.5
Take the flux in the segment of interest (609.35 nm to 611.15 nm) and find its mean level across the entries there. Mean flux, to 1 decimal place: 18.2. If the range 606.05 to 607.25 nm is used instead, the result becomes 18.5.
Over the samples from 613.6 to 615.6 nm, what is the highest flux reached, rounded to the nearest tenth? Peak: 18.1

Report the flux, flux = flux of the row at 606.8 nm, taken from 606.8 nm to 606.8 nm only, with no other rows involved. 18.3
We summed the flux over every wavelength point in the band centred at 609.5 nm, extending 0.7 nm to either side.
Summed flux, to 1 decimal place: 91.8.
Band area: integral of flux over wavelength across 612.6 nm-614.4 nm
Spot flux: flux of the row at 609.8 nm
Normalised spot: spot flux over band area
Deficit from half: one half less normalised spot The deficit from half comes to -0.1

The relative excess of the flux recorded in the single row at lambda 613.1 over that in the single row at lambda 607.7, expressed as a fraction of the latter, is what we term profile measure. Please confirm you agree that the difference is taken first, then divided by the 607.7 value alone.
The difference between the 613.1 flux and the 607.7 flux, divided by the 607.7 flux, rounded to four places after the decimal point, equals -0.0161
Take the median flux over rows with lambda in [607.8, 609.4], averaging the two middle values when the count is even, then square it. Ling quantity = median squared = 335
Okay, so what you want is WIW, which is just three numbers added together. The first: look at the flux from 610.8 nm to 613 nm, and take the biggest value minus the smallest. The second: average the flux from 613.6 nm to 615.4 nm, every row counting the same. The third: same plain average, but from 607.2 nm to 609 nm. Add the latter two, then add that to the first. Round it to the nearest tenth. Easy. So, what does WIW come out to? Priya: 36.7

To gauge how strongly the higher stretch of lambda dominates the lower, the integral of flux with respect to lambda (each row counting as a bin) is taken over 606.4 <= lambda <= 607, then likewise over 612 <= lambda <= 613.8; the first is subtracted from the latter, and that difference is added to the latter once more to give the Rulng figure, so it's 54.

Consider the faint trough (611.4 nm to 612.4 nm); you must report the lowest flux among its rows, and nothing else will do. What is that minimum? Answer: 18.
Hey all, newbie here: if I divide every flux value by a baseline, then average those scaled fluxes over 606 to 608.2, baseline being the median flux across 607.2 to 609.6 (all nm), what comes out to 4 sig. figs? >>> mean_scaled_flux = 1.005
